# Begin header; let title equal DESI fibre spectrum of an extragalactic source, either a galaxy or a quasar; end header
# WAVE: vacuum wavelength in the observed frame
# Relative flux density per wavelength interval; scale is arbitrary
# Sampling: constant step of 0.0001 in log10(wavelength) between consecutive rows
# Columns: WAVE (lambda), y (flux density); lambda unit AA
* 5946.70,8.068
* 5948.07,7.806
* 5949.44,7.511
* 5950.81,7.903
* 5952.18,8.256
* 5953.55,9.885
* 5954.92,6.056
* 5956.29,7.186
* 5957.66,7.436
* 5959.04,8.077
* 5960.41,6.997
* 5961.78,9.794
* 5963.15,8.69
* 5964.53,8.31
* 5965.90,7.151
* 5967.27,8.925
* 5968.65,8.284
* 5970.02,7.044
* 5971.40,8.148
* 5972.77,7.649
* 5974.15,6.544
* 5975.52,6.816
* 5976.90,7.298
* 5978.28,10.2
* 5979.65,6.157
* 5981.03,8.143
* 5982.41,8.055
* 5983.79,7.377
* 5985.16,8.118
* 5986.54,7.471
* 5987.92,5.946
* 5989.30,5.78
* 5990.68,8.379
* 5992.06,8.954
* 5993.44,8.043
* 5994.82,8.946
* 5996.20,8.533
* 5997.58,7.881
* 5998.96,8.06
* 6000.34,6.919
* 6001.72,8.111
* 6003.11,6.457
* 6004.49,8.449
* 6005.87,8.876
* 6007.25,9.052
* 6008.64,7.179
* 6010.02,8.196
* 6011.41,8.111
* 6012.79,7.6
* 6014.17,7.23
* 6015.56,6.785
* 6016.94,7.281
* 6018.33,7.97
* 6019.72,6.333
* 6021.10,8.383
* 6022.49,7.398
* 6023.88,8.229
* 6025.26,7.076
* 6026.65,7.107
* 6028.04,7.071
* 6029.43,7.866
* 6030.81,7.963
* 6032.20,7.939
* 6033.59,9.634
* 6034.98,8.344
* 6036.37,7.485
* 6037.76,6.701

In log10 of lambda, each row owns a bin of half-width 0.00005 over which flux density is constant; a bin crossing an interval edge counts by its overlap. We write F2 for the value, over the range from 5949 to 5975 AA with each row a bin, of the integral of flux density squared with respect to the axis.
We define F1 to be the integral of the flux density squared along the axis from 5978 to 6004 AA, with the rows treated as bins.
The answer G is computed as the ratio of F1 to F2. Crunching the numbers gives 0.96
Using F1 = 1583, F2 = 1641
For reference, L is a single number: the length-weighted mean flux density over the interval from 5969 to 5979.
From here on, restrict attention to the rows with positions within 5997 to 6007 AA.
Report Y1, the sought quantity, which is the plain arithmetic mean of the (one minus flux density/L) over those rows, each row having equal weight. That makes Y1 -0.017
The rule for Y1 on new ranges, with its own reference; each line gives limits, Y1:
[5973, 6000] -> -0.004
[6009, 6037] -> -0.001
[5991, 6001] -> -0.065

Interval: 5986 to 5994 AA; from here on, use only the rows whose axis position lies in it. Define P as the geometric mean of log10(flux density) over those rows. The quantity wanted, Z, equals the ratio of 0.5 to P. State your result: 0.580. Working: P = 0.86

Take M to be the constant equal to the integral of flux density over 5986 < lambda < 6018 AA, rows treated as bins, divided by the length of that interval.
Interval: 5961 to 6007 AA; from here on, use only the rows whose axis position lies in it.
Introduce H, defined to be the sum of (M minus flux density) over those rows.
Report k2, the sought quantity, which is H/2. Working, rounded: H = -3.7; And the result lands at -1.8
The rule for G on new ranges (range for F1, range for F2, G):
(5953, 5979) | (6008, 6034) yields 1.09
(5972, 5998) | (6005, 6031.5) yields 1.00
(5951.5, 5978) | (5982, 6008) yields 1.02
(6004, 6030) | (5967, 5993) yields 1.00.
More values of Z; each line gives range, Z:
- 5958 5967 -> 0.551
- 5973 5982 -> 0.576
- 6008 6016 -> 0.572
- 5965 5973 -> 0.560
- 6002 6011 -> 0.555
